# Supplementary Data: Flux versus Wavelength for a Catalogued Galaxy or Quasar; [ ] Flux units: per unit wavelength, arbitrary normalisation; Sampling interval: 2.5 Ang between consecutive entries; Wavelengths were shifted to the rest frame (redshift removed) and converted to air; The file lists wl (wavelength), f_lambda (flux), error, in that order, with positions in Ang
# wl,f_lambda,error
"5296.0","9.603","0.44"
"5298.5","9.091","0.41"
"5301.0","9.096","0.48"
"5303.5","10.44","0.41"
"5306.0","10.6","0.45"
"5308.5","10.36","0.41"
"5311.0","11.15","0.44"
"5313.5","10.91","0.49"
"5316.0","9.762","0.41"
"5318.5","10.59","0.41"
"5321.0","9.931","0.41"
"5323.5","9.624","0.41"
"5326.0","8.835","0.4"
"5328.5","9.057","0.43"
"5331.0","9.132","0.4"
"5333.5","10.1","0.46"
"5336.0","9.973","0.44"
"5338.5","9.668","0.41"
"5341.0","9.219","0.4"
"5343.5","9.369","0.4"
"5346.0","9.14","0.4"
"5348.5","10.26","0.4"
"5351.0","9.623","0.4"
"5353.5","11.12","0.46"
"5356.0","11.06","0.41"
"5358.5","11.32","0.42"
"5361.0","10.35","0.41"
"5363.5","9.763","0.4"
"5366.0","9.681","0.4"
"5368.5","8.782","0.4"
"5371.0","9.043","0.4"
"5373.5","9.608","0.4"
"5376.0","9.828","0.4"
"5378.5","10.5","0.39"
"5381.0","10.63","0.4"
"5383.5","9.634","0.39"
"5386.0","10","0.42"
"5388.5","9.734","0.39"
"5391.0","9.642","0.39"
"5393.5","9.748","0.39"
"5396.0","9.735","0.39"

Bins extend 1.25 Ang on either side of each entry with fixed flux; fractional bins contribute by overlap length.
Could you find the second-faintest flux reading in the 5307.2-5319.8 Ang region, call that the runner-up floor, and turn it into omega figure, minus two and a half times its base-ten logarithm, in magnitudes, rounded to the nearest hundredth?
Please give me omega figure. -2.54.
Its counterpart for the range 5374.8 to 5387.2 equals -2.48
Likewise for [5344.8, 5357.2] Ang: -2.46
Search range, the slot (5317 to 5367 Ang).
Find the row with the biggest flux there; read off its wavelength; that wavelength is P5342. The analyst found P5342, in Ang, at 5358.5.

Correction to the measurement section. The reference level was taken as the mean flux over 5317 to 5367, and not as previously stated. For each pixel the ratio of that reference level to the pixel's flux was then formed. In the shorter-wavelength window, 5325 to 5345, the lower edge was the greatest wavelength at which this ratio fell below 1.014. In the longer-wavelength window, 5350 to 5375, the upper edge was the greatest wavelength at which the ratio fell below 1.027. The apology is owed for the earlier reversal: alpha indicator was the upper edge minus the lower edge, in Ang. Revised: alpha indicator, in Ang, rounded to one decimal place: 30.0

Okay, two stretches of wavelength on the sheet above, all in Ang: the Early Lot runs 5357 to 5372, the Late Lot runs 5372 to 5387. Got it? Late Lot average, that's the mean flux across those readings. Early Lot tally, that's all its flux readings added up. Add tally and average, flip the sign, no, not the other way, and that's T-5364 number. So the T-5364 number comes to -69.0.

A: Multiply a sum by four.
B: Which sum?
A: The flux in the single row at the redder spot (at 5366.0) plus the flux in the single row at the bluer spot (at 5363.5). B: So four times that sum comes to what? 78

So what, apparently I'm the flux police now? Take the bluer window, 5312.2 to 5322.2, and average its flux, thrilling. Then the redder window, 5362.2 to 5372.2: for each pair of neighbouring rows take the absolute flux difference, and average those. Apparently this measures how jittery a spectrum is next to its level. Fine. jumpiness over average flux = 0.040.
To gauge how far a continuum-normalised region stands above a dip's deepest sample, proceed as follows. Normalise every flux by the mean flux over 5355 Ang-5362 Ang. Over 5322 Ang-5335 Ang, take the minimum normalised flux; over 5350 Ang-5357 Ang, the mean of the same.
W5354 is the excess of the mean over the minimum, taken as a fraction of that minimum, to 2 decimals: 0.20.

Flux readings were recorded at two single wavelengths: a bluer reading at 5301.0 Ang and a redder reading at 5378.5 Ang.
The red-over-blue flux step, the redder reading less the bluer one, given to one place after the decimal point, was 1.4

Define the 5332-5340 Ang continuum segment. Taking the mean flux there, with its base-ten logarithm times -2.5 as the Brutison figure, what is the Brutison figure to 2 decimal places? -2.49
